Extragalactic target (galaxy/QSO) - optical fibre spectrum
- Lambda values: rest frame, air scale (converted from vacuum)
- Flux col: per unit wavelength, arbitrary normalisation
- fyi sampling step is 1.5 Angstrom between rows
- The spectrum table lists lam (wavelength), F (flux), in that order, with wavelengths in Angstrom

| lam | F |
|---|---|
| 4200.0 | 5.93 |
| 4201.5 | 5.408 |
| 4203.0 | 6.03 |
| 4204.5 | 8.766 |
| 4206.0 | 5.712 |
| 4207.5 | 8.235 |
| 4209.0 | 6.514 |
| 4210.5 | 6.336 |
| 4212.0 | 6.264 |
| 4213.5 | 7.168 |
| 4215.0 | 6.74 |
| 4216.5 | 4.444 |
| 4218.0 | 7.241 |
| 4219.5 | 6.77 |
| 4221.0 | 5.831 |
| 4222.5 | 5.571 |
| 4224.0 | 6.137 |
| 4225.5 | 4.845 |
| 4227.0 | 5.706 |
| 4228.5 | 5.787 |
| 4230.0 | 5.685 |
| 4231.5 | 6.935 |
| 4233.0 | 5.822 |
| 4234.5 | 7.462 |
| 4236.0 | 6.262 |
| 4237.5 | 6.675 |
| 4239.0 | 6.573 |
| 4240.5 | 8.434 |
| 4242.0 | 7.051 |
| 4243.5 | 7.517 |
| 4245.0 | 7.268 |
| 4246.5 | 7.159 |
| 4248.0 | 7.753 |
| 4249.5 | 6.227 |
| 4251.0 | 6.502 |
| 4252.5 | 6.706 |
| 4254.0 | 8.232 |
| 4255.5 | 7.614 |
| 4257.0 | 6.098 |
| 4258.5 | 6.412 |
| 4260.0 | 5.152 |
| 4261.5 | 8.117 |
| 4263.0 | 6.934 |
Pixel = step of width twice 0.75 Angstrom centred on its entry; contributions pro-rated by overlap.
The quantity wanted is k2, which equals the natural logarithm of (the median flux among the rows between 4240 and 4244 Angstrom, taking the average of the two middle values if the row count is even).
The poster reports 2.02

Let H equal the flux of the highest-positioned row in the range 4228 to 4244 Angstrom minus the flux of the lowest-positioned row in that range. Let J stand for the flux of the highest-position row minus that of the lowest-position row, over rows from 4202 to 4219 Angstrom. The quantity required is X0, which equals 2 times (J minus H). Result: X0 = -1.0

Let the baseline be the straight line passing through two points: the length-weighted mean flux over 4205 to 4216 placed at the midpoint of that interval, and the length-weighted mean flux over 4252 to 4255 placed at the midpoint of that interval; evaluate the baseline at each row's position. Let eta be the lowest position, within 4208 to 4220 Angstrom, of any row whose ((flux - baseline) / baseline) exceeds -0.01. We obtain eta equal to 4213.5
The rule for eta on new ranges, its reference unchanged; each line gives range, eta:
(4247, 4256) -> 4248.0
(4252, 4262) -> 4254.0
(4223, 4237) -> 4234.5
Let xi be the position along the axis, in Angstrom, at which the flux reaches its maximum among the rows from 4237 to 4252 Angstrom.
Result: 4240.5 Angstrom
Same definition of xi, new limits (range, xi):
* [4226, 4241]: 4240.5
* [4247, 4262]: 4254.0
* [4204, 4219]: 4204.5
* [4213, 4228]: 4218.0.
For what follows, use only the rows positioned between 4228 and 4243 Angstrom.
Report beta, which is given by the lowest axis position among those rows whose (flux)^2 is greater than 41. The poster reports 4231.5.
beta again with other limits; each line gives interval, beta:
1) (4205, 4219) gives 4207.5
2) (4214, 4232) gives 4215.0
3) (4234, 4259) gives 4234.5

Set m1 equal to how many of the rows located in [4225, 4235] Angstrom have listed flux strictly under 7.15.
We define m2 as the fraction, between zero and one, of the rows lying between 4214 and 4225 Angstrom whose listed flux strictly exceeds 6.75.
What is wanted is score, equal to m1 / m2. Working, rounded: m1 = 6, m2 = 0.29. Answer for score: 21.0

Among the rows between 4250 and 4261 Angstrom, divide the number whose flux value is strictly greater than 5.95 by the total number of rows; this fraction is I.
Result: 0.9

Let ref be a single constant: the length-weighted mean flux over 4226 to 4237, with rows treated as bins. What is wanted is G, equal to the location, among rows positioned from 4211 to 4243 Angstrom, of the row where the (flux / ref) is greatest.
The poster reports 4240.5 Angstrom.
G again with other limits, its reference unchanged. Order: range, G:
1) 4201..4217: 4204.5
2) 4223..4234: 4231.5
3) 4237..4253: 4240.5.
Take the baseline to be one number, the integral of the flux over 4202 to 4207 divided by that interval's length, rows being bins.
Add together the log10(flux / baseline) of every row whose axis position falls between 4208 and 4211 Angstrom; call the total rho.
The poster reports -0.054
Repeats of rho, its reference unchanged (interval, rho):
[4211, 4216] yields -0.023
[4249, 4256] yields 0.057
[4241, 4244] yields 0.055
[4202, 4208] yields 0.057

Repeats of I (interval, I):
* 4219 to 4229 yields 0.3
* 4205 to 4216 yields 0.9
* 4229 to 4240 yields 0.7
